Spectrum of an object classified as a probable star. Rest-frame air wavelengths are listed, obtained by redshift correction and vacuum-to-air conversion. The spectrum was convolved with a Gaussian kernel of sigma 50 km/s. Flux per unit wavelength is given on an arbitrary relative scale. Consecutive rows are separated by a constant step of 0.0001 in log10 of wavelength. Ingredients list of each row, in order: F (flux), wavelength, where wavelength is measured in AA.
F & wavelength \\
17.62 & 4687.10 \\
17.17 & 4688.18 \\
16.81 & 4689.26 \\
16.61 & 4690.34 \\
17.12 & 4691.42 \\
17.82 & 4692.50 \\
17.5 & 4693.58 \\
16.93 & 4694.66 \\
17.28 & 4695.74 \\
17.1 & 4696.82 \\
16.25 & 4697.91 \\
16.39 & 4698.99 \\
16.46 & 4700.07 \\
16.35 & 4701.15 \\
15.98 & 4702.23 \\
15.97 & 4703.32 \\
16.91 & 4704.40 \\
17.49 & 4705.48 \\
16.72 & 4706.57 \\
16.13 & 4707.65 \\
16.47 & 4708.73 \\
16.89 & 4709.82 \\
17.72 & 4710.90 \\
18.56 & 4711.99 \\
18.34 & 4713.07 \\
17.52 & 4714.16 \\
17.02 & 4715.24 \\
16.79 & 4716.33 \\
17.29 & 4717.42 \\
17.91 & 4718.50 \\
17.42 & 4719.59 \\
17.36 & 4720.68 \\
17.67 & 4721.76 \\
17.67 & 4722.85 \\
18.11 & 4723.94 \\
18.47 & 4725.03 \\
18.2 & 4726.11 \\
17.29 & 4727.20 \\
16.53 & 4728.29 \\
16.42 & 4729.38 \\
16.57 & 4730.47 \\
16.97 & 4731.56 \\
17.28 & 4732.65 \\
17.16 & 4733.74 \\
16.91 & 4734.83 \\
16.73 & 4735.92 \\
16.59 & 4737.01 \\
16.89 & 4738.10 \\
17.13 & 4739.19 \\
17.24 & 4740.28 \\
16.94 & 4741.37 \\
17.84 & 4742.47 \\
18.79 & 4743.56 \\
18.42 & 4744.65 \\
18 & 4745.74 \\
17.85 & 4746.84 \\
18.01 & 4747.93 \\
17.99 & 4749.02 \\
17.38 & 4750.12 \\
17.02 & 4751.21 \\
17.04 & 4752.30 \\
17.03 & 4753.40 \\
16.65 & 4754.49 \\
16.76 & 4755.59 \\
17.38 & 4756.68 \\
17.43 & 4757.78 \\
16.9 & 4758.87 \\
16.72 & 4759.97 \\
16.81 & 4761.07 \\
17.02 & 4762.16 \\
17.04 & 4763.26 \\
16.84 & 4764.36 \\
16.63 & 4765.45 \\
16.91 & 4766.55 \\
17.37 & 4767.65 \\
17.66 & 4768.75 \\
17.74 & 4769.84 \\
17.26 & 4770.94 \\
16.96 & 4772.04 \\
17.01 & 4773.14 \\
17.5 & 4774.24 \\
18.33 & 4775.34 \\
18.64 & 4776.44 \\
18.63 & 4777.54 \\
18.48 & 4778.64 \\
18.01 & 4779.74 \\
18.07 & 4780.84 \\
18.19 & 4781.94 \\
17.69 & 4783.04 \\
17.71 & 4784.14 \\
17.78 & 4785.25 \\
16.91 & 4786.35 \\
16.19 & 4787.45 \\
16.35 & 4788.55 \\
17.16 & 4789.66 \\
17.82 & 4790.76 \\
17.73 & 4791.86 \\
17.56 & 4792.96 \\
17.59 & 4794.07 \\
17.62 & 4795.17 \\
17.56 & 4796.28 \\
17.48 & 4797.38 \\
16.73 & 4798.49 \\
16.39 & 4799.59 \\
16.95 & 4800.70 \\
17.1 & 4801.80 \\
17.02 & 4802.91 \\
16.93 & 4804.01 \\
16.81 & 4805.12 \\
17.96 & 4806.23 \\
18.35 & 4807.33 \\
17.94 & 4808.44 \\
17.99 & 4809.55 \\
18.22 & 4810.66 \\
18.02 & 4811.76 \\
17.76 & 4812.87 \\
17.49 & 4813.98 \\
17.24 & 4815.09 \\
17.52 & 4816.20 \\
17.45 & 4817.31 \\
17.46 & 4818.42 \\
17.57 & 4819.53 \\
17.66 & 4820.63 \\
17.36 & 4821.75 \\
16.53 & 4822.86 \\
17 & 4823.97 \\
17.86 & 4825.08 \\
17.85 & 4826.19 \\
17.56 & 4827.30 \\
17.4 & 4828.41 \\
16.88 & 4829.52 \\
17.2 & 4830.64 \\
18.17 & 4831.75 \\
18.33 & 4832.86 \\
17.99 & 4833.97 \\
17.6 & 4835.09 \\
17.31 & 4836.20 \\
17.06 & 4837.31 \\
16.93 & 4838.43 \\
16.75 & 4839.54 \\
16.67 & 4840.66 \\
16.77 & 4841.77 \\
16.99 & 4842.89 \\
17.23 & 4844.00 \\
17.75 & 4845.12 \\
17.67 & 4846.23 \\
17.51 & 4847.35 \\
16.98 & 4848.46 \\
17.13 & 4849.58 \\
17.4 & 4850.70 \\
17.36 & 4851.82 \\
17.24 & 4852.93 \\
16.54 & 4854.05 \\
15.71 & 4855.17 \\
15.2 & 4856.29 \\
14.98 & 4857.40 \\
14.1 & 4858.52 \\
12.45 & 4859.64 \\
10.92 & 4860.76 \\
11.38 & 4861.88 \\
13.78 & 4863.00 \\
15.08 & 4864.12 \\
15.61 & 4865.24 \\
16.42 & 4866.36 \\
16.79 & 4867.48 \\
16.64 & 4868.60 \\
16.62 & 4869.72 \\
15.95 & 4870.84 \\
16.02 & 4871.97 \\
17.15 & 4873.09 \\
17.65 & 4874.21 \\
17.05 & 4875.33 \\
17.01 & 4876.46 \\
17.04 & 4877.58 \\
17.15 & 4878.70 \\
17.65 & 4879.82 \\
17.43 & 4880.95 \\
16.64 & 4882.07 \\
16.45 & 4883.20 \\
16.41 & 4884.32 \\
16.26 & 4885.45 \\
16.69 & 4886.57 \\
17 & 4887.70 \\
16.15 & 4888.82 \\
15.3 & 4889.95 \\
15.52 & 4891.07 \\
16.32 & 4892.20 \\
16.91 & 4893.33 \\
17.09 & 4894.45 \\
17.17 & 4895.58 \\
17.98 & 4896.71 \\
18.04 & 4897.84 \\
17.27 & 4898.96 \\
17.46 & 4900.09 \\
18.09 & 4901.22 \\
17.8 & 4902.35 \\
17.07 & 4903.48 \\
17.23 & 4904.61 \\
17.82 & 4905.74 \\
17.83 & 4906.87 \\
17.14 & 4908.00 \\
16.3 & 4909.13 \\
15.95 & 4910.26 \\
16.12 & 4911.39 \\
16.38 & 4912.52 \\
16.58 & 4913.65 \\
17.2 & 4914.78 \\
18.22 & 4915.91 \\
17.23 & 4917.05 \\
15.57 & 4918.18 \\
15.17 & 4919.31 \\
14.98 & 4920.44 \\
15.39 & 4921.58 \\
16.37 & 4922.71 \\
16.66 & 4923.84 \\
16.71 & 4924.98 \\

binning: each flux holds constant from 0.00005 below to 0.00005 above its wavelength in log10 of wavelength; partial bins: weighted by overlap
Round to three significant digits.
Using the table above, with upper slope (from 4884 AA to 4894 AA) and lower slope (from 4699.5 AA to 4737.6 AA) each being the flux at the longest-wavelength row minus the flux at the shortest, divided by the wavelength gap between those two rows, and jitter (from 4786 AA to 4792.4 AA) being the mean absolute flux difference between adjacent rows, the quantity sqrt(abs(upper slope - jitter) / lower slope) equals 11.1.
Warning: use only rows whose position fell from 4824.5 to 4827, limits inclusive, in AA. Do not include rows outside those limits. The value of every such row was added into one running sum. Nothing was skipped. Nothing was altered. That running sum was 36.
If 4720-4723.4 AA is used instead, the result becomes 53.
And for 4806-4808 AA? 36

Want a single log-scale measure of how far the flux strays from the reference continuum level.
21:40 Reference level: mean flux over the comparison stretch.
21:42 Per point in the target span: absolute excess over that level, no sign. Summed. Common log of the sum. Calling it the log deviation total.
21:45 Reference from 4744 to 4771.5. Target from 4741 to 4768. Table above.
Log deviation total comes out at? 1.08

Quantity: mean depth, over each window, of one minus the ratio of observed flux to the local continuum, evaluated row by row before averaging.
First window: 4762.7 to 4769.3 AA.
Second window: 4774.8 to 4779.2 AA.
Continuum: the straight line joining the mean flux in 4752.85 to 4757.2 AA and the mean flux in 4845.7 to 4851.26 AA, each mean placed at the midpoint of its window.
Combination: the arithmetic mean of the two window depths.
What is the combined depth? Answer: -0.05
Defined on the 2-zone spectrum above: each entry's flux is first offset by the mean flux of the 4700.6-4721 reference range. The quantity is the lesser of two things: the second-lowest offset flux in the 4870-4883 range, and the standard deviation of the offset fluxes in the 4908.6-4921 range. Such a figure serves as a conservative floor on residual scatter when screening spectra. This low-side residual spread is -1.1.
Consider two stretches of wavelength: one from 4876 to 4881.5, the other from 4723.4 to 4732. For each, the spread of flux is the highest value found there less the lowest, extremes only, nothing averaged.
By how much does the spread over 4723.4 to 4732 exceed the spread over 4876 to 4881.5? 1.4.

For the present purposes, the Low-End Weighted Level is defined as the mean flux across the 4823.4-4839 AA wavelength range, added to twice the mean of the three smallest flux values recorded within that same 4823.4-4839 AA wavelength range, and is 51.4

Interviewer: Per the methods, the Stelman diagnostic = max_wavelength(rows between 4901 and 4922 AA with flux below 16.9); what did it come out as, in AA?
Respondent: 4921.58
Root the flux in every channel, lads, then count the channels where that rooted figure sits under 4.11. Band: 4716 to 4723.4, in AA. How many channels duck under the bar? 1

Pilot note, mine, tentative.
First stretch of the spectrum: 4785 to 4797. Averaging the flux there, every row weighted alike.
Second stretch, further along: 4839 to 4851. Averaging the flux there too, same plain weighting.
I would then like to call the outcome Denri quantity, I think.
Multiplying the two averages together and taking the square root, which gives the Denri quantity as 17.2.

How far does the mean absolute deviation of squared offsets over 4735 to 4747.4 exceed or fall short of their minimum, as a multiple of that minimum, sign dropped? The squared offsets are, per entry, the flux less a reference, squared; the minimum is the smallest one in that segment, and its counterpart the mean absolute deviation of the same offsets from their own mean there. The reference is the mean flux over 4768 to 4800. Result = 3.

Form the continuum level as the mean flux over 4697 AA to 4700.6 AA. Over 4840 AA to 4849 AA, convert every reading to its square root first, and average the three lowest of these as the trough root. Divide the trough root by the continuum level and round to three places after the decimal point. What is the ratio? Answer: 0.250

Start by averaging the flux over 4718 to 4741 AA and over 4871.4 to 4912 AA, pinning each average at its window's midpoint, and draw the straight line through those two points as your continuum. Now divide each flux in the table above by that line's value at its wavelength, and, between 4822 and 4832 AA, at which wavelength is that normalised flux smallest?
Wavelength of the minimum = 4822.86 AA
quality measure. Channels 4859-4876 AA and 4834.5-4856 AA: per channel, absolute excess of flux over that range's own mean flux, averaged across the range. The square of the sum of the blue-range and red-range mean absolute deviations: 4.3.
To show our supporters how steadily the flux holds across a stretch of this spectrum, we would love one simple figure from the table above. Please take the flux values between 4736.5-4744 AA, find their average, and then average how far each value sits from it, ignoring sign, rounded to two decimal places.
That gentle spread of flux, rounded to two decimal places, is 0.55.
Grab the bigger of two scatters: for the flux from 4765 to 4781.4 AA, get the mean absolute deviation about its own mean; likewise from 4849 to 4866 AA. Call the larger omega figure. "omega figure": 1.65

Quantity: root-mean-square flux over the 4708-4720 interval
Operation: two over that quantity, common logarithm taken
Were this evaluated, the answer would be -0.941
